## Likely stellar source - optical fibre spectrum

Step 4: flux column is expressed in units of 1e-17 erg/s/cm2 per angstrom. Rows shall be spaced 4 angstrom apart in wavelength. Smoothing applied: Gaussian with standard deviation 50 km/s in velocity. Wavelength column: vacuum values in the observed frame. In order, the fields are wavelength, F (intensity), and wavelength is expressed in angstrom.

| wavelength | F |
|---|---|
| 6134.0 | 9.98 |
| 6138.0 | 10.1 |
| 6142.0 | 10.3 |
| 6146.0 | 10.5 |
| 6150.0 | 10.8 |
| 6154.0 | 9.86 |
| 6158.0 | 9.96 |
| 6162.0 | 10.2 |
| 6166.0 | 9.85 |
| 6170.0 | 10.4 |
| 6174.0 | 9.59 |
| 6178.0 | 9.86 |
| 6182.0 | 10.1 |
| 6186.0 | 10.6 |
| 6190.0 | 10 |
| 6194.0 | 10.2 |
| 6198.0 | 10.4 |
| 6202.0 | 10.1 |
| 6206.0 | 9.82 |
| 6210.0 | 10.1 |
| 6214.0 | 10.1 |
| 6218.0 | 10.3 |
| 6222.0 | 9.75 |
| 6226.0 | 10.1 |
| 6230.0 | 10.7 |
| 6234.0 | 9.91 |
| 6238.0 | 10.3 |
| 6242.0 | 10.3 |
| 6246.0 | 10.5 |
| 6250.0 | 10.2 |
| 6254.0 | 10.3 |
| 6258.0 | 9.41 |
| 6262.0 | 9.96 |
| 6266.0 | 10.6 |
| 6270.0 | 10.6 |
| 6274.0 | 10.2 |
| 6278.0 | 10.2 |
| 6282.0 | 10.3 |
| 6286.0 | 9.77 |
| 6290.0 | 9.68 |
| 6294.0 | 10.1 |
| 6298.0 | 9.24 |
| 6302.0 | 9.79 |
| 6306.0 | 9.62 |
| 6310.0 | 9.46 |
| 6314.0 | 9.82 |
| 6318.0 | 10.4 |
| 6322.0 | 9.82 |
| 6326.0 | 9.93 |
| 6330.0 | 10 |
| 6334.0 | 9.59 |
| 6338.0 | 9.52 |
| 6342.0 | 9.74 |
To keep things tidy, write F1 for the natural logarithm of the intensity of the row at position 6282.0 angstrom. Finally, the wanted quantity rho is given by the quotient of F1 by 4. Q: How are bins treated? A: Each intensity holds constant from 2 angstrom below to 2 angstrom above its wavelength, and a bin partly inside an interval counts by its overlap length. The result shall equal 0.583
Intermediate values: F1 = 2.332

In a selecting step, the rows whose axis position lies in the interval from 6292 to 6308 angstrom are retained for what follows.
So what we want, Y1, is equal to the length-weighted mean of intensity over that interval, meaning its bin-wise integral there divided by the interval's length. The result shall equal 9.7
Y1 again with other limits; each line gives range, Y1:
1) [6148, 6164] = 10.2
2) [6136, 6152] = 10.4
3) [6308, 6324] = 9.9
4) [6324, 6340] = 9.8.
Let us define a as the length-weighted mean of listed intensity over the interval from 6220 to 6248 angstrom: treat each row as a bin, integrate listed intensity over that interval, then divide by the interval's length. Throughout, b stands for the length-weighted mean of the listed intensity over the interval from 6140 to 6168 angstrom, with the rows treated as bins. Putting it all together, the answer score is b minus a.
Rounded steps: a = 10.2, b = 10.2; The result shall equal -0.01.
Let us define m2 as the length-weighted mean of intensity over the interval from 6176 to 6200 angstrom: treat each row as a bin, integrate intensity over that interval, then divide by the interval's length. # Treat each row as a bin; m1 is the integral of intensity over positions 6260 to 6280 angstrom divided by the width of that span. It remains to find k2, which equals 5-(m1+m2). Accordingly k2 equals -15.5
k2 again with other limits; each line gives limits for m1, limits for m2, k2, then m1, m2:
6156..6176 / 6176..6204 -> -15.2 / 10.0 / 10.2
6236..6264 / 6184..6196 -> -15.4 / 10.1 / 10.3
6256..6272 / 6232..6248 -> -15.4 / 10.1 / 10.3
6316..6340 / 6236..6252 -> -15.2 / 9.9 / 10.3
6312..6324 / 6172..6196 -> -15.1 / 10.0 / 10.1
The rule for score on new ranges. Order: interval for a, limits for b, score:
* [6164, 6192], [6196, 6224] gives 0.02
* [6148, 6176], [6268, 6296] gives 0.03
